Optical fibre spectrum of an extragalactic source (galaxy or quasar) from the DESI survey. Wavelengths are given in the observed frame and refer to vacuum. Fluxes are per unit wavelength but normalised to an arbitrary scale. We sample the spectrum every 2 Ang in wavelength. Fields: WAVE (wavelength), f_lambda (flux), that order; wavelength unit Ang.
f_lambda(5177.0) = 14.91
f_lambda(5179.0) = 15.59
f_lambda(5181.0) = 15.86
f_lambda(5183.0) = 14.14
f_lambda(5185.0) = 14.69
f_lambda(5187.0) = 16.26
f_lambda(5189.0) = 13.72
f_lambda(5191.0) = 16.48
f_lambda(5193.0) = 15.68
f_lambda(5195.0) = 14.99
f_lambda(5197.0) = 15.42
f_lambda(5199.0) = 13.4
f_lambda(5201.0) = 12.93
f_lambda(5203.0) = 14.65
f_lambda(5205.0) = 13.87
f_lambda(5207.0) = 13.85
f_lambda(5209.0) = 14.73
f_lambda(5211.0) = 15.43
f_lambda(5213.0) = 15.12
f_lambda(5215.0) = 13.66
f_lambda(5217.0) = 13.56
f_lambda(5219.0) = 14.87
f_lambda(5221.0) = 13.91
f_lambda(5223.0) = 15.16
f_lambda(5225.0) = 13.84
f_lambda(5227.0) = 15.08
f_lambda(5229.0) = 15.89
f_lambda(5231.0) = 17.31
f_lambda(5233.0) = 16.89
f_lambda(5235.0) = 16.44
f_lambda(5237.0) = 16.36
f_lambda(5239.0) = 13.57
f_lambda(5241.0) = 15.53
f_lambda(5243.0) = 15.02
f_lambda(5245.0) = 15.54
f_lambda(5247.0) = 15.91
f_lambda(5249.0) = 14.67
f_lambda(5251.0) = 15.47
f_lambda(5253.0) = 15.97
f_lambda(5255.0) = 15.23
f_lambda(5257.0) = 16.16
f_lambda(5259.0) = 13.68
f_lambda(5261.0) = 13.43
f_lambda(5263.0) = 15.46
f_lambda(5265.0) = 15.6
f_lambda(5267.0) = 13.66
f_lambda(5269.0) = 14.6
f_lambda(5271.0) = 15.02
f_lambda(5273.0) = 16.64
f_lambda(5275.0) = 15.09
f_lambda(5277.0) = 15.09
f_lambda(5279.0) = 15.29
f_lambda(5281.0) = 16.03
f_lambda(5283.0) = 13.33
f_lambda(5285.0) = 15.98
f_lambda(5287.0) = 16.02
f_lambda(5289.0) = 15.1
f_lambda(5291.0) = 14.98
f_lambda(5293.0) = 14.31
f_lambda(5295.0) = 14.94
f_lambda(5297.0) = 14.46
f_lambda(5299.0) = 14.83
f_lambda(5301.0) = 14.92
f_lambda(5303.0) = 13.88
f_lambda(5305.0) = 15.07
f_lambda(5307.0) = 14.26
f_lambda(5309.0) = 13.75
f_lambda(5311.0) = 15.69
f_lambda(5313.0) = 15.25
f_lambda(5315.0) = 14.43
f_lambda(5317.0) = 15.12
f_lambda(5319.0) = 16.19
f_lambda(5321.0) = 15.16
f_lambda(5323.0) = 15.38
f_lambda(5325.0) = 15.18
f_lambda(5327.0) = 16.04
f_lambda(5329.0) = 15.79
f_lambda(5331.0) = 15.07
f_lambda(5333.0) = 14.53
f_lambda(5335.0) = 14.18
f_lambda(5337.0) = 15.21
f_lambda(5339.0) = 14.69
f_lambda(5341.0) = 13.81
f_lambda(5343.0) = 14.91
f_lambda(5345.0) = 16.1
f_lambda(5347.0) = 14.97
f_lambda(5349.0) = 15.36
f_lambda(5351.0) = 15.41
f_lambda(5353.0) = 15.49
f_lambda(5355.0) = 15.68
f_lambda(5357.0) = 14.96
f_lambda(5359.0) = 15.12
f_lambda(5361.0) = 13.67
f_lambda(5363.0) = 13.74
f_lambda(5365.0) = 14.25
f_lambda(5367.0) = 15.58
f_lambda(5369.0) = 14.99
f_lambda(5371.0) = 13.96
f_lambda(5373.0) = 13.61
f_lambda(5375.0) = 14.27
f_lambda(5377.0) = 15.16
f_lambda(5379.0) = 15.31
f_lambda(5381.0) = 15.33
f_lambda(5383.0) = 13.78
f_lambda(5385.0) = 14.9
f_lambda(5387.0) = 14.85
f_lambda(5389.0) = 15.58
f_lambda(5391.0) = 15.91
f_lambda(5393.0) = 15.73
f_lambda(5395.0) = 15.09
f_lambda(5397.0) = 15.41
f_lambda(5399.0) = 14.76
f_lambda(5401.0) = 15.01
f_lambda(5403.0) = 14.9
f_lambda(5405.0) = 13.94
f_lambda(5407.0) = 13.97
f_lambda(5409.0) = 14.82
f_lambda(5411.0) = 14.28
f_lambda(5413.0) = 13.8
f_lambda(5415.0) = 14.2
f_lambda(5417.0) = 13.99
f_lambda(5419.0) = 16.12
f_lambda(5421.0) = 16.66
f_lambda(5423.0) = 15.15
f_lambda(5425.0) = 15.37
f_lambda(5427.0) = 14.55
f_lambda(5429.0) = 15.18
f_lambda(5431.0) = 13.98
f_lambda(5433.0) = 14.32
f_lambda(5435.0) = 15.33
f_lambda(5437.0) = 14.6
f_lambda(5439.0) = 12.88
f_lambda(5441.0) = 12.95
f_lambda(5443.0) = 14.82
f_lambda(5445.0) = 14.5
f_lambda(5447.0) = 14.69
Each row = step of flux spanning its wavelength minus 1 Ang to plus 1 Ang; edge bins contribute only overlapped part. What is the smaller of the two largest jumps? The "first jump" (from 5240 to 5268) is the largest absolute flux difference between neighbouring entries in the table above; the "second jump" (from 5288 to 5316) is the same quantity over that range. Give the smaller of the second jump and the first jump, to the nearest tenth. 1.9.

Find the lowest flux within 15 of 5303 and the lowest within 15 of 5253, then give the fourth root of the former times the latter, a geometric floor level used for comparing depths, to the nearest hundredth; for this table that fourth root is 3.69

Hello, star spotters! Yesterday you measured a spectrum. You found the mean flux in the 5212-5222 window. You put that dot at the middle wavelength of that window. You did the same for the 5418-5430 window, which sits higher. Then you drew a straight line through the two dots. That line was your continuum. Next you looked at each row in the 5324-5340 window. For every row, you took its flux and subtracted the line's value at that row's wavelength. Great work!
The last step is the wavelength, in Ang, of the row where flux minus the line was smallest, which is 5335.0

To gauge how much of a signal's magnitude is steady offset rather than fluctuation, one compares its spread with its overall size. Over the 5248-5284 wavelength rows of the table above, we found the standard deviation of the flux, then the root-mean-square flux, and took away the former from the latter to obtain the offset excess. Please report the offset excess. 14.1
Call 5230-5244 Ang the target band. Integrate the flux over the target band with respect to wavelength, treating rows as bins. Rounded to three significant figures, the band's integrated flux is 222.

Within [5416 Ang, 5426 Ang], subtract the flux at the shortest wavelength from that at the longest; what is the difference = 1.4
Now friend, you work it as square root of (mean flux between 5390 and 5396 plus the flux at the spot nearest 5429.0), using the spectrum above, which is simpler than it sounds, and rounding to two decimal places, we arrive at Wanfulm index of 5.55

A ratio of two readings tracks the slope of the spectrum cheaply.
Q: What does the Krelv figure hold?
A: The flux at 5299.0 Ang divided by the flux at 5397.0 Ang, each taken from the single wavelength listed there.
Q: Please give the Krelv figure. 0.96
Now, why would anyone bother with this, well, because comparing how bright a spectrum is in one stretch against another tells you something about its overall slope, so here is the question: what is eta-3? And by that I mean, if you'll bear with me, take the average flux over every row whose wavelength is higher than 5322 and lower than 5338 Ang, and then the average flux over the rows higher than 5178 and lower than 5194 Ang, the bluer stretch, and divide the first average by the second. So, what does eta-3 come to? 0.992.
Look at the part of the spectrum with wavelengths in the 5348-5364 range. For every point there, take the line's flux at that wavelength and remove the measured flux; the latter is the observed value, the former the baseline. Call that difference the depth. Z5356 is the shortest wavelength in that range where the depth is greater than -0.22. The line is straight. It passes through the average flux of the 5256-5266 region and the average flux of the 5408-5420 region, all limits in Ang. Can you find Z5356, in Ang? 5361.0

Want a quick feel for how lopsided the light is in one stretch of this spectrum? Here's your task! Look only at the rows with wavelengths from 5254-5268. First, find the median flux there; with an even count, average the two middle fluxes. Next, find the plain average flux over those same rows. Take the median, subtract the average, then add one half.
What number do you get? 1.0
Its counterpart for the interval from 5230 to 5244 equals 1.0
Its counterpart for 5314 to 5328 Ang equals 0.3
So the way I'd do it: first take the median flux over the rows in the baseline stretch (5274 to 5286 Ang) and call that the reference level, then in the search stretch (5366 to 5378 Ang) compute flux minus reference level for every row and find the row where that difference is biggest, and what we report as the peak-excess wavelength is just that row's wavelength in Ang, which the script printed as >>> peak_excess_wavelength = 5367.0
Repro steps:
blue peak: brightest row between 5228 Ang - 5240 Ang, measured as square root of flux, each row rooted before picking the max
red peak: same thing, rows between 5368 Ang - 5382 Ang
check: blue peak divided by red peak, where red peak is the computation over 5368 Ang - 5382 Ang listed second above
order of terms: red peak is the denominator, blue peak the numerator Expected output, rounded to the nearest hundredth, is 1.06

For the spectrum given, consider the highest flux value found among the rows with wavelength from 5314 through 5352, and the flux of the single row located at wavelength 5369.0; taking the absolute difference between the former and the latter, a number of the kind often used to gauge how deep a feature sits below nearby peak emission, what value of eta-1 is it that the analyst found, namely 1.2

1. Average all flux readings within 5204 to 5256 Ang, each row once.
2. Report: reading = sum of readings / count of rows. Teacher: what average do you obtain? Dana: 15.1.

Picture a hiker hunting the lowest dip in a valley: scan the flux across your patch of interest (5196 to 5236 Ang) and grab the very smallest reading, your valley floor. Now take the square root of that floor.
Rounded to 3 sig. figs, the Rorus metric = 3.60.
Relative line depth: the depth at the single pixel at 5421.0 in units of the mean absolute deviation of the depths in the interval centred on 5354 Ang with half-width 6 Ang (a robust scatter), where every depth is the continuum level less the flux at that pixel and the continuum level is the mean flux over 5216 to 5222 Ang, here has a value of -12.9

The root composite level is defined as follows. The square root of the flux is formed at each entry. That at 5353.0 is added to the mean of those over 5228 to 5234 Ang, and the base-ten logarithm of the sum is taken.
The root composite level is 0.904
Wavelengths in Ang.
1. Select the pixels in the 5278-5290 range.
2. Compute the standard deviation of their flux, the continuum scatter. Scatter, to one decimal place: 1.0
